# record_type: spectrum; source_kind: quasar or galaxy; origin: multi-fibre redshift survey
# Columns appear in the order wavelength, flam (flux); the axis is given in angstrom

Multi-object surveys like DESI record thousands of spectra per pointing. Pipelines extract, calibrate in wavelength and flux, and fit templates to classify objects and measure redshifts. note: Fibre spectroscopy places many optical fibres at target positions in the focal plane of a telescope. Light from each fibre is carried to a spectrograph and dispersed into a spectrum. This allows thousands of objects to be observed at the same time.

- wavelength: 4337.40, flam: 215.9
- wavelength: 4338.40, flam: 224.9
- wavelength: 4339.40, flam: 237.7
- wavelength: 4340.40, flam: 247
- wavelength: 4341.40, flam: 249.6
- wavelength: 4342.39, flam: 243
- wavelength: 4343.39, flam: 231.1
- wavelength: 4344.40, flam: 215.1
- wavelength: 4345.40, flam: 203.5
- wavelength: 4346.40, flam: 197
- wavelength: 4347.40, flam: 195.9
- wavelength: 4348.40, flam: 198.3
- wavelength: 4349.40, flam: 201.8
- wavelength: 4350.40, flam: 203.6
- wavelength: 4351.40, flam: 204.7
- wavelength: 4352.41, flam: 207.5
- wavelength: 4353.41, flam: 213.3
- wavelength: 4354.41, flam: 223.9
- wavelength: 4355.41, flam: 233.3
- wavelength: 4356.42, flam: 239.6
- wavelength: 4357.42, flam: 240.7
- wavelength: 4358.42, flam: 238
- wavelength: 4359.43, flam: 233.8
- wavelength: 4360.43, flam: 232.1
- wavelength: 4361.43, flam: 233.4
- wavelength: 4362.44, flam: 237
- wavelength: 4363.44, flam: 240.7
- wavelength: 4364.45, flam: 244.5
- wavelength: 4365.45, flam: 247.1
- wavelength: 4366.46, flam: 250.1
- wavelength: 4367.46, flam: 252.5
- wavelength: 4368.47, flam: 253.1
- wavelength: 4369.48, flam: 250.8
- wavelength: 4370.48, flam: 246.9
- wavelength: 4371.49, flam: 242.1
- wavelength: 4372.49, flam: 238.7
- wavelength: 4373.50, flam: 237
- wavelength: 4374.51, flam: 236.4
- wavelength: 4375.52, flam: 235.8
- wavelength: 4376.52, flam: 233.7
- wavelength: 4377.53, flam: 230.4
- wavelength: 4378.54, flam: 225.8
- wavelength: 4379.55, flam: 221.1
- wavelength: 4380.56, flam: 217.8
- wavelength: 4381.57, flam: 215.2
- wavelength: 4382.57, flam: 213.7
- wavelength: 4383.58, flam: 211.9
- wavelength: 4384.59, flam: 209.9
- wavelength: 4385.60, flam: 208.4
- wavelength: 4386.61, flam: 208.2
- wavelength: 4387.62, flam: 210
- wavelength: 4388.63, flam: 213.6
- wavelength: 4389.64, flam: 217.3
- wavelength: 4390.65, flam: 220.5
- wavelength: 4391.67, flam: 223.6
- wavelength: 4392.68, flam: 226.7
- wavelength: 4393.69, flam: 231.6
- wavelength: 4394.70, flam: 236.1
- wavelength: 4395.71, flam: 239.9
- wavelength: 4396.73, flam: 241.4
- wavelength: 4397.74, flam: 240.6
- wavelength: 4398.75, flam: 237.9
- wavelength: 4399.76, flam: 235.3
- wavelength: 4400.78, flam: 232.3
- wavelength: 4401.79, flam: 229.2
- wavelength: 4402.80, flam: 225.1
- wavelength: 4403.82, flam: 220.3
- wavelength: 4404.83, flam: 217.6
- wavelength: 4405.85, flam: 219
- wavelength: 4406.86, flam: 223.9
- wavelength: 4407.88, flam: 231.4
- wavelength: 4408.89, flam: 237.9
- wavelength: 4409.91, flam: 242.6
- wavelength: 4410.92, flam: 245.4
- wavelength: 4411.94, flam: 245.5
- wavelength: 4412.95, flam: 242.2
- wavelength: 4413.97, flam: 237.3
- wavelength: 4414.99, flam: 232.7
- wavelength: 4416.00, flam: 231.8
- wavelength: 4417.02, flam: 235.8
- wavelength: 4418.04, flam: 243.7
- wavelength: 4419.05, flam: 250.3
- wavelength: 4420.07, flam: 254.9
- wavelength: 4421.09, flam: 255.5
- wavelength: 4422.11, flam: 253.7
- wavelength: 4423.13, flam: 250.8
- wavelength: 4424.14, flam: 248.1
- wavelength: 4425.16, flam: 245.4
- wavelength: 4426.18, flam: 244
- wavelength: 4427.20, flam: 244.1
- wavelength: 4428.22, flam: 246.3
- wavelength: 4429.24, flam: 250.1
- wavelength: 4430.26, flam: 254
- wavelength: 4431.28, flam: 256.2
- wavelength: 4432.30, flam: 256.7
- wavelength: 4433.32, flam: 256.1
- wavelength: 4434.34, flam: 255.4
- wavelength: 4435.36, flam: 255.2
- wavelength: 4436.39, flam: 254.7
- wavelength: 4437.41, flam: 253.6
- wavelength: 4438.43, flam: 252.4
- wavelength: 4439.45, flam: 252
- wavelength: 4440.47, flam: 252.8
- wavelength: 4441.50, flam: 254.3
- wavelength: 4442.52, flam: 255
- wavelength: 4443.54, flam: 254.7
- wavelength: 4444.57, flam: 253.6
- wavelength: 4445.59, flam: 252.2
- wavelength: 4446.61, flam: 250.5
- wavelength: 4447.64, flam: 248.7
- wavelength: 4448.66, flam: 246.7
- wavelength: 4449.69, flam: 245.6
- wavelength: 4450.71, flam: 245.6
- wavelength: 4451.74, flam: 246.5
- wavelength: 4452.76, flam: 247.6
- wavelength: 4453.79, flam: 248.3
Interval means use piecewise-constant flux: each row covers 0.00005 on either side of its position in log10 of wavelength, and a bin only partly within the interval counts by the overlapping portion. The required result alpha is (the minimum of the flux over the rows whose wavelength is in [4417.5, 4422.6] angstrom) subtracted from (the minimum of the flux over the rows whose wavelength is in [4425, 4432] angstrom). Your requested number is 0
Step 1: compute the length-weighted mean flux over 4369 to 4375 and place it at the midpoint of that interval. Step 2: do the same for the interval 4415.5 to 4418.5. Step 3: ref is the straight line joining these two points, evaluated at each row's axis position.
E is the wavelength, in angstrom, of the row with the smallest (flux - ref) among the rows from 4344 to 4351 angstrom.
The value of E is 4347.40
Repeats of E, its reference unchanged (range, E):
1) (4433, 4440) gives 4439.45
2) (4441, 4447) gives 4446.61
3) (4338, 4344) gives 4338.40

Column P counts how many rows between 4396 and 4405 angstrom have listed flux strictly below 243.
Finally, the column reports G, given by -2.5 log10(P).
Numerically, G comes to -2.4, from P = 9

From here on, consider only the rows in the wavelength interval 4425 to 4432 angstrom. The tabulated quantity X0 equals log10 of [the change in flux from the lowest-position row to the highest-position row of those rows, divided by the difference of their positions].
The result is 0.2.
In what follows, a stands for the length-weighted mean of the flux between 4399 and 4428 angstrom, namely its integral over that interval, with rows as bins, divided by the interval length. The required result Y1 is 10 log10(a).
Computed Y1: 23.78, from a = 239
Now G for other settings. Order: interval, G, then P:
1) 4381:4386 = -1.7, 5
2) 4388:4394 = -1.9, 6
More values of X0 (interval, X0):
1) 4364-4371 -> -0.4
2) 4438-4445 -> -0.7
